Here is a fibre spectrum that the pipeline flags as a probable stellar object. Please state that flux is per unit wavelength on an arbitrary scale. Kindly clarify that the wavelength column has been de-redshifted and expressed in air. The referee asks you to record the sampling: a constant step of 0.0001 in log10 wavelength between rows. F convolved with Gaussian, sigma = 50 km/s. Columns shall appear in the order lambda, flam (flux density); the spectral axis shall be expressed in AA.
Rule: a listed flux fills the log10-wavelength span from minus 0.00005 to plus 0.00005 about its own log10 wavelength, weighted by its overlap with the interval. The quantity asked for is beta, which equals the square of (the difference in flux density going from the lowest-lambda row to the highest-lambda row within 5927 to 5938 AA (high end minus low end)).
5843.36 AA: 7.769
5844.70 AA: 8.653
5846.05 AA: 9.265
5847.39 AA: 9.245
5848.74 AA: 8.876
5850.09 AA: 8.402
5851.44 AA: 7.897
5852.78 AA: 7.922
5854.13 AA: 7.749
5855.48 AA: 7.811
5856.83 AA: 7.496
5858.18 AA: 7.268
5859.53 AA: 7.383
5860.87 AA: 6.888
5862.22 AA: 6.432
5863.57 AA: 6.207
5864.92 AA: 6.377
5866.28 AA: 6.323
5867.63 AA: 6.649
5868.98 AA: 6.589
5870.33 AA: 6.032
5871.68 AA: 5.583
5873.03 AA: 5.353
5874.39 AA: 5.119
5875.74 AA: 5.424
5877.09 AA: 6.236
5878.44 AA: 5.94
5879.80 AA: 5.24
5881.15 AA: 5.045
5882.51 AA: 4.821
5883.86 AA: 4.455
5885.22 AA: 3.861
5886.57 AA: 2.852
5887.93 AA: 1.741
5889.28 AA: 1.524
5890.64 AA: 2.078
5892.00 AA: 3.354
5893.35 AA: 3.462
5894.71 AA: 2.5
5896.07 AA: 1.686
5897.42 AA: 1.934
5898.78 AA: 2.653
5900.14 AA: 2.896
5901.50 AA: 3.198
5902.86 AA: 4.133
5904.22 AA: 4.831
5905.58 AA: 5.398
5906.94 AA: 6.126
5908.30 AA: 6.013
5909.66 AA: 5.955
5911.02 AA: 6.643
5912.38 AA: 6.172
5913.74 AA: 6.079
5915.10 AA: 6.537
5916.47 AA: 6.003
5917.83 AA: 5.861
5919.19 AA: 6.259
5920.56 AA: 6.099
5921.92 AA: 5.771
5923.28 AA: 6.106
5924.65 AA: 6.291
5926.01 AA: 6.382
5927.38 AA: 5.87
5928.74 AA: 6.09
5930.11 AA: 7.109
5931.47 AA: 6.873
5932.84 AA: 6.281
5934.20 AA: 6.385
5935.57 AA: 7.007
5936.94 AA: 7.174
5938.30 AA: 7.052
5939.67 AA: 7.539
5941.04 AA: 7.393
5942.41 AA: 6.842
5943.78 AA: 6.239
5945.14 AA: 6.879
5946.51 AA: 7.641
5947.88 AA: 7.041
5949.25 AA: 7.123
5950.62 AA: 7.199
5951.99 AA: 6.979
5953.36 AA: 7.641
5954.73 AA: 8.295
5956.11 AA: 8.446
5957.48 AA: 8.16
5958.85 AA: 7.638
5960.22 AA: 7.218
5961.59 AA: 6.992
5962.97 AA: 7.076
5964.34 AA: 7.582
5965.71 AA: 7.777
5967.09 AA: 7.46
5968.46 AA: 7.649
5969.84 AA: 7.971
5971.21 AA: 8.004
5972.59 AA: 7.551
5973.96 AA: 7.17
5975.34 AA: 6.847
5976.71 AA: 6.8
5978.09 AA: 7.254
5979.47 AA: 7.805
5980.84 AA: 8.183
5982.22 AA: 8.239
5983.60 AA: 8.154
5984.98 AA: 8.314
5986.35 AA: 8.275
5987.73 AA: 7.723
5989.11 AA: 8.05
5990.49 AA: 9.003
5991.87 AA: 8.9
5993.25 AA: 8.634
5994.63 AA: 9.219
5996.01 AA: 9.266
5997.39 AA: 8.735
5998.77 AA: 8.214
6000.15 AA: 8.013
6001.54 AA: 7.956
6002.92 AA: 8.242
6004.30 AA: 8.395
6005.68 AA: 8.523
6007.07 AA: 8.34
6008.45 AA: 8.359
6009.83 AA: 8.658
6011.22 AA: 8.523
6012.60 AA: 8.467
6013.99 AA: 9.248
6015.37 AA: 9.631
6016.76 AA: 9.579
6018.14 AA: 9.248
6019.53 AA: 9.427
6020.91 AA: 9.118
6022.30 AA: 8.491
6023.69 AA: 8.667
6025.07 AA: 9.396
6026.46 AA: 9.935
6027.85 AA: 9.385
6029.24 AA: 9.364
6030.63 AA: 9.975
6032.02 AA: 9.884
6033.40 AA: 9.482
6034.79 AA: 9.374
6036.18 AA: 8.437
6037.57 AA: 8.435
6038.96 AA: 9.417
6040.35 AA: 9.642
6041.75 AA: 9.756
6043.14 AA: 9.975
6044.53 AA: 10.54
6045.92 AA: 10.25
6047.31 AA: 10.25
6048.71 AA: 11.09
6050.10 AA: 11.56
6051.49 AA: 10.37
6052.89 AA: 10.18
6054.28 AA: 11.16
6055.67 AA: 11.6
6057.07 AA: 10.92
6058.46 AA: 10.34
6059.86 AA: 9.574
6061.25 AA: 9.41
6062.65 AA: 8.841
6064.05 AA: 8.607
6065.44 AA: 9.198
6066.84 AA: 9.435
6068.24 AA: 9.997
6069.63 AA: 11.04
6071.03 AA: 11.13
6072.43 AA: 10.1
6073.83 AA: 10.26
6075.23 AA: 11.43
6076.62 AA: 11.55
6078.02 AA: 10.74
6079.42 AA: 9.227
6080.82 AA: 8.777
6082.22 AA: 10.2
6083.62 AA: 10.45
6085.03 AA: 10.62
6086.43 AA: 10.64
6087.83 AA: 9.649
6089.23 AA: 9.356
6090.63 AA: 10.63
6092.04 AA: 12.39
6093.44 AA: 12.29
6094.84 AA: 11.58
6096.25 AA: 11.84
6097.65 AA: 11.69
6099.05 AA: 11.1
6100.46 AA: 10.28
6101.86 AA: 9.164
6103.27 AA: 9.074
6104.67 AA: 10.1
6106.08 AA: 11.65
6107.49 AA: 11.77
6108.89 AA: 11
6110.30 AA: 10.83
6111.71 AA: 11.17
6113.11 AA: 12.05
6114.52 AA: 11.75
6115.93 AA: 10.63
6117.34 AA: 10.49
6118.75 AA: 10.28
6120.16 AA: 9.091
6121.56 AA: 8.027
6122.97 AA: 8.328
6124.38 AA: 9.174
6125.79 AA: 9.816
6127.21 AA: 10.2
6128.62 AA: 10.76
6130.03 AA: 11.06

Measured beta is 1.7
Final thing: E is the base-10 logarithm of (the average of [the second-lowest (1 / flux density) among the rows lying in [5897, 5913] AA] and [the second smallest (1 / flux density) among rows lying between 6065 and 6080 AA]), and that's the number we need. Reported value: -0.90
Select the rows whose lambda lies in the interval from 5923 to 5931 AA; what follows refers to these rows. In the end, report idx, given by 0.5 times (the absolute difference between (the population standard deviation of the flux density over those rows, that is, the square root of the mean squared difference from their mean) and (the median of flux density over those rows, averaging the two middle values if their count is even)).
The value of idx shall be 2.9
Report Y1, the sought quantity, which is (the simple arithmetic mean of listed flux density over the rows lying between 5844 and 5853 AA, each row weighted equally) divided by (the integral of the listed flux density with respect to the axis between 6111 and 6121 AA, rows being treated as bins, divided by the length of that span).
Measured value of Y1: 0.80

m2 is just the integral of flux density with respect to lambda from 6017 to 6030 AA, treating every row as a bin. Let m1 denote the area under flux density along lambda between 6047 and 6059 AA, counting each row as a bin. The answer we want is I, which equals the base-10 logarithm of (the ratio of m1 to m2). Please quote 0.04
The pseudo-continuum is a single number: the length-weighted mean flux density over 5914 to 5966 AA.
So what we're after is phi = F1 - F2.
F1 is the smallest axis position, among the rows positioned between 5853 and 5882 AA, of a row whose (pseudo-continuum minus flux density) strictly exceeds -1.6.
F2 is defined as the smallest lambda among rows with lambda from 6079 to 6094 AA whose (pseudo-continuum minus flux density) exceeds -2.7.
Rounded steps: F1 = 5854.13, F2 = 6079.42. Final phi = -225.3 AA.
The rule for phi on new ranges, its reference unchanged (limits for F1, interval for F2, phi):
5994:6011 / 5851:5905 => 147.3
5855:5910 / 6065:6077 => -210.0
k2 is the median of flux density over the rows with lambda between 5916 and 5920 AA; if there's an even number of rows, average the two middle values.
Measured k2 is 6.0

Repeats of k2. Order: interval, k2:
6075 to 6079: 11.4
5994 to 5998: 9.2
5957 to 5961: 7.6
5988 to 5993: 8.9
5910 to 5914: 6.2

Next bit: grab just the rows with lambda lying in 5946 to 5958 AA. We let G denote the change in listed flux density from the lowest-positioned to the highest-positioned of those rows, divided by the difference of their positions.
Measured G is 0.05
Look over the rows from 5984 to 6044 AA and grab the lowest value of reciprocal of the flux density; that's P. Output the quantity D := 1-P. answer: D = 0.900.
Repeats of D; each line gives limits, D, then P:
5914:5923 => 0.847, 0.15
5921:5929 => 0.843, 0.16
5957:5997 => 0.892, 0.11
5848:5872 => 0.887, 0.11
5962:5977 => 0.875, 0.12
